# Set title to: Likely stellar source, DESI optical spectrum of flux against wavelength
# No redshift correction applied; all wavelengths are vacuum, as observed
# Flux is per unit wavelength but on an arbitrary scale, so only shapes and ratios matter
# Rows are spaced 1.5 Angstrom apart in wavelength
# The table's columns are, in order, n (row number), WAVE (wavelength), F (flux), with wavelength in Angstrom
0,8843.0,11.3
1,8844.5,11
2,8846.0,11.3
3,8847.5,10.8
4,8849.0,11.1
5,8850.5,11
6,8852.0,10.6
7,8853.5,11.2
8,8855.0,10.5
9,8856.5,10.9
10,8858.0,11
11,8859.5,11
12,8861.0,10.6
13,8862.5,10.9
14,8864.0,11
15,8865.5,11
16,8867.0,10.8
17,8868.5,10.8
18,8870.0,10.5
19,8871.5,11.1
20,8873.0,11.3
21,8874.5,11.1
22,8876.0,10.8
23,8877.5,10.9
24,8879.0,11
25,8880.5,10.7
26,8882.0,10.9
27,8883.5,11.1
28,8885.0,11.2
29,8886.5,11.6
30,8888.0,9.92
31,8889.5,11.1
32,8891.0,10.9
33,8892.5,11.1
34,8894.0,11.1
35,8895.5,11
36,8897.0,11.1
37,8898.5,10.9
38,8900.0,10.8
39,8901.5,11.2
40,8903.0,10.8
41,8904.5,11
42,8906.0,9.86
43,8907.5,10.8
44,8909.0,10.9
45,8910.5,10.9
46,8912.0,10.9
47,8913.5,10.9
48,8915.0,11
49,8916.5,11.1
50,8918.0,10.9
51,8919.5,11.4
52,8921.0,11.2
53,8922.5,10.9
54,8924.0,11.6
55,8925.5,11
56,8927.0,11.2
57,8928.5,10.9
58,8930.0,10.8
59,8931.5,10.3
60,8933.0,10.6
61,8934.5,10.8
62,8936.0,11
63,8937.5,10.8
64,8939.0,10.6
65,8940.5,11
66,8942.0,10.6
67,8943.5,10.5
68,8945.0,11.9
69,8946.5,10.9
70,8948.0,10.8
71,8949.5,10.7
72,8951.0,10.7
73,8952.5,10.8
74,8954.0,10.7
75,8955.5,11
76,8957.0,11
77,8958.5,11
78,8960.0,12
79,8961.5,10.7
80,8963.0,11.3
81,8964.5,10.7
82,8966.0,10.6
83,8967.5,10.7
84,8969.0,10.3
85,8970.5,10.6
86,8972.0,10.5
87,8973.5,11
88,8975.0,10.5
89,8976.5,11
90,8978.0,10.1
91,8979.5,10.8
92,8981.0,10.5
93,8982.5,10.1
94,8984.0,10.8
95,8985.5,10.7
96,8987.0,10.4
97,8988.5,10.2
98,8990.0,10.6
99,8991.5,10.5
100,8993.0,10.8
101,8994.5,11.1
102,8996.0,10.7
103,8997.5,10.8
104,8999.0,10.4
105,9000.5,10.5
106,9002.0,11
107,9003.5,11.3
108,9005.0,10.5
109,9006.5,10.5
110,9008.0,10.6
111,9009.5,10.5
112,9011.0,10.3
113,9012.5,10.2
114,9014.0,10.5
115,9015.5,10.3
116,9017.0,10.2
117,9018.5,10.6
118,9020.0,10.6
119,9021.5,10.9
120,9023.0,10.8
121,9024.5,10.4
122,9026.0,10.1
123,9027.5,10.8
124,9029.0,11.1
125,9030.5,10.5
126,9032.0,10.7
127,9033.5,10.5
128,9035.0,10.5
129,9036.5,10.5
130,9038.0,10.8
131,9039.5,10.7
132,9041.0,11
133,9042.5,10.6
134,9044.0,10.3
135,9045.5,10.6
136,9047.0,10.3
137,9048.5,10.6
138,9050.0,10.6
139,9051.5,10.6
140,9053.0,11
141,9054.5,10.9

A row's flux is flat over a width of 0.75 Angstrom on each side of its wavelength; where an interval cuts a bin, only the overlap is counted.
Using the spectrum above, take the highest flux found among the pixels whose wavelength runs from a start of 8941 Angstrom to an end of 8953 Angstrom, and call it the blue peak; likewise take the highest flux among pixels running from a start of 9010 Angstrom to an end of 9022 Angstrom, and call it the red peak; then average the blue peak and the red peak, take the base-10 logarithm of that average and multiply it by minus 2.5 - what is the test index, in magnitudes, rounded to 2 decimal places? -2.64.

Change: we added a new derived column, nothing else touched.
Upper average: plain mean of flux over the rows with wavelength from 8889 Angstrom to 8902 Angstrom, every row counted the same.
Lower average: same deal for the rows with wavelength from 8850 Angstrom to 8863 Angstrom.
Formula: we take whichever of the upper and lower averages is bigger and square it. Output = 121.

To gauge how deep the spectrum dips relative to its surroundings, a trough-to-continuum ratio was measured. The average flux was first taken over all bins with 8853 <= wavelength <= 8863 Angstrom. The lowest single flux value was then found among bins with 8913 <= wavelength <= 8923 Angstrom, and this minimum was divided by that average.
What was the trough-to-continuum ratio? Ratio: 1.00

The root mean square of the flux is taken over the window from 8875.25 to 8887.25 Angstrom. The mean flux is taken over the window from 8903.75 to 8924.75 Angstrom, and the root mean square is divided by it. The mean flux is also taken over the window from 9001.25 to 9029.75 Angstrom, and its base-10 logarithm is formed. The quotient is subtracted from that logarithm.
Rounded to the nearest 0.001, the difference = 0.018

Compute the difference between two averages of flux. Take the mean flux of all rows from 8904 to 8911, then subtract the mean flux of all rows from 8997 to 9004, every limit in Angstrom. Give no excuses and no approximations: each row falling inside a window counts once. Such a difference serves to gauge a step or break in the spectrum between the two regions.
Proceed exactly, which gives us -0.11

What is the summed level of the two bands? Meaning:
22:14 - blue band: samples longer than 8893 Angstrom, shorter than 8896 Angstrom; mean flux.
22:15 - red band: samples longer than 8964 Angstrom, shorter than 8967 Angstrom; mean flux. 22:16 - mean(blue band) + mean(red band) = 21.7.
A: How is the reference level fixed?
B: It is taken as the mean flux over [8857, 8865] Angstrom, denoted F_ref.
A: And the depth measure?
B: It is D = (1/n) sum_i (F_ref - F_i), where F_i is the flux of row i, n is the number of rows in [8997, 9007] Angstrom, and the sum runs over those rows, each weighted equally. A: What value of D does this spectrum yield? 0.19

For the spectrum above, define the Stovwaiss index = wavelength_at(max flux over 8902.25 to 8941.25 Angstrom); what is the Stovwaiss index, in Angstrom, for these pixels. 8924.0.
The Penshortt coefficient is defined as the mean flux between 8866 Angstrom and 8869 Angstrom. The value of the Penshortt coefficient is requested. 10.8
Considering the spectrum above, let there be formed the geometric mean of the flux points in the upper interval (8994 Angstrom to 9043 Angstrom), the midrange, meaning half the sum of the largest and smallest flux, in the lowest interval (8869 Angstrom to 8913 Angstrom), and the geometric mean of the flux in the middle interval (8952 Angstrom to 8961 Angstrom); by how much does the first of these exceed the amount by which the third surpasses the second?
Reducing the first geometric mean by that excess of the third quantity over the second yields 10.27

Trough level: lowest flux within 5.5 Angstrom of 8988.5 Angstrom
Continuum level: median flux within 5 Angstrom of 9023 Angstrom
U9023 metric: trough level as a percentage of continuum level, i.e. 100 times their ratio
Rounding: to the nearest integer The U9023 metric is 96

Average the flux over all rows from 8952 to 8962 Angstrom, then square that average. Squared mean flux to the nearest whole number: 122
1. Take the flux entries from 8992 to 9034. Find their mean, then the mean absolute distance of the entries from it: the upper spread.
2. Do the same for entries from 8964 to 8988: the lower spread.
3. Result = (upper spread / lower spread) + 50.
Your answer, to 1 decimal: 51.1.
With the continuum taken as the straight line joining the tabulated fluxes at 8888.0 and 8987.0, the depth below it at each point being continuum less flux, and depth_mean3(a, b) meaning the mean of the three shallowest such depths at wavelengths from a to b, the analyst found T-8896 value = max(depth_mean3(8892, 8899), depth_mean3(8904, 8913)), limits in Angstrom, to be -0.9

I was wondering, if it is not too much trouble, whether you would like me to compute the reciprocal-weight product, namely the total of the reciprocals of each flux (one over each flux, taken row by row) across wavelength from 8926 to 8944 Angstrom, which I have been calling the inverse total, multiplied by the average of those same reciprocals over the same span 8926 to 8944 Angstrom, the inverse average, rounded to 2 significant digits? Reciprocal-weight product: 0.10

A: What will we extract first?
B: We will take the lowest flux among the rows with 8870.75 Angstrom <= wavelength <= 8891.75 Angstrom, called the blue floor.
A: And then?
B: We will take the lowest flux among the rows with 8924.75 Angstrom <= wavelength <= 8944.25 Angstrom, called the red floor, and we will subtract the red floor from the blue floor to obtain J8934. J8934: -0.4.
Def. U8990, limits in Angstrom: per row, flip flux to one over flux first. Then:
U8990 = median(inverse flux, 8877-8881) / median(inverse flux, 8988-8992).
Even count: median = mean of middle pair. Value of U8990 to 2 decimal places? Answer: 0.96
